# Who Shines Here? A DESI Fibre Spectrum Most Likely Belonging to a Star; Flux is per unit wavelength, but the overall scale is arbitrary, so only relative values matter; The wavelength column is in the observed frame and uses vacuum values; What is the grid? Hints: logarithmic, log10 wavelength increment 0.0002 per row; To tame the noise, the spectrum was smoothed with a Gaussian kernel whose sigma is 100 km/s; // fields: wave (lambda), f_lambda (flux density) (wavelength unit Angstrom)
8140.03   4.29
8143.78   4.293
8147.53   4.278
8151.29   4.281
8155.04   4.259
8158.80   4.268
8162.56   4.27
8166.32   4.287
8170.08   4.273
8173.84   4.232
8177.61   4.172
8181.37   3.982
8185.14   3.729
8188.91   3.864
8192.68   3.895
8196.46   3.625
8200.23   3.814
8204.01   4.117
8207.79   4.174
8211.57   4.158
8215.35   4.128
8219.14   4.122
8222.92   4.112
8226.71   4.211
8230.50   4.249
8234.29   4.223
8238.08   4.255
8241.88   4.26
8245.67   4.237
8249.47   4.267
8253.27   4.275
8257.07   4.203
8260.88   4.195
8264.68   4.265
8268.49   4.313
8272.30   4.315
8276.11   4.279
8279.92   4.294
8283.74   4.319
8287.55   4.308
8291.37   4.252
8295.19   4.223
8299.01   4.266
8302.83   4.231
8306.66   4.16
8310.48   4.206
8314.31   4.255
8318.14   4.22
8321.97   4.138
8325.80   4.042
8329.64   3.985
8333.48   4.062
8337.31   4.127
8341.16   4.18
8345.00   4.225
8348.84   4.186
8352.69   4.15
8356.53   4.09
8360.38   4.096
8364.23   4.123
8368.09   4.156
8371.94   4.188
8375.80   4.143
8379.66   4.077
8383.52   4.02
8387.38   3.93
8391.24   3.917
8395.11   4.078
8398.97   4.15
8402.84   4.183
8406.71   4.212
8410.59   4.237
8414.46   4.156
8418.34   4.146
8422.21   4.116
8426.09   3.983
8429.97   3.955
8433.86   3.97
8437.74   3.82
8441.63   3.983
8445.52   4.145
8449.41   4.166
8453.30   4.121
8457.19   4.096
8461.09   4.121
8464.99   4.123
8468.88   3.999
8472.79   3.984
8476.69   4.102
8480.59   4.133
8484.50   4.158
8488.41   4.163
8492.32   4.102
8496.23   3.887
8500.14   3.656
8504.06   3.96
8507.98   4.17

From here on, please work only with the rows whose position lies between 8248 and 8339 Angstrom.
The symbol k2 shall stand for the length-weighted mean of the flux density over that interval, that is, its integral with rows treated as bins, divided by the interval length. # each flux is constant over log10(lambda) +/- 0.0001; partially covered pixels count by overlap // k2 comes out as 4.22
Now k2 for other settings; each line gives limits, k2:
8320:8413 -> 4.11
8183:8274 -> 4.12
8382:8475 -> 4.07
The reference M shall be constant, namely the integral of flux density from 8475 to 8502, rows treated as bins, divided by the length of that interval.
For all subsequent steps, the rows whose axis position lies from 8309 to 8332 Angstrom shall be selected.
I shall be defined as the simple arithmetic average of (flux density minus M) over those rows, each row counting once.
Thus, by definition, 0.11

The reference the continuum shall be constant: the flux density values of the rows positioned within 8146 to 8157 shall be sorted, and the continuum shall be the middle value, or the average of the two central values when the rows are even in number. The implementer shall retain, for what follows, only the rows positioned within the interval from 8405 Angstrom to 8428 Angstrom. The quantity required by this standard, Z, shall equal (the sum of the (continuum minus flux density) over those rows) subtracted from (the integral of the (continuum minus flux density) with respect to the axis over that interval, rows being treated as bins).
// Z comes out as 2.3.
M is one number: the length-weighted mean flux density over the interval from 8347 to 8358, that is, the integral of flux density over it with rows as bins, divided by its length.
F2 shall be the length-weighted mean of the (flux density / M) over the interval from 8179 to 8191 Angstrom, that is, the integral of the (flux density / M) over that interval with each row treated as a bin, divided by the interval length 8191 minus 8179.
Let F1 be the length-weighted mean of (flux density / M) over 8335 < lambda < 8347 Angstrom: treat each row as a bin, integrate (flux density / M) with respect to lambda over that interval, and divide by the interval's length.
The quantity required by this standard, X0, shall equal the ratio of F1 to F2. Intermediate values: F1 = 1.01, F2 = 0.935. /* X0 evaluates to 1.08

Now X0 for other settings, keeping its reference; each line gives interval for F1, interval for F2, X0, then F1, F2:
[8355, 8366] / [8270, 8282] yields 0.96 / 0.99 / 1.036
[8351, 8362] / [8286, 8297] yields 0.97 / 0.99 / 1.027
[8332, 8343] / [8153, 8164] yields 0.97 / 1.00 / 1.029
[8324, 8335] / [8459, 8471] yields 0.99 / 0.97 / 0.984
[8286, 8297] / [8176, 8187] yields 1.08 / 1.03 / 0.955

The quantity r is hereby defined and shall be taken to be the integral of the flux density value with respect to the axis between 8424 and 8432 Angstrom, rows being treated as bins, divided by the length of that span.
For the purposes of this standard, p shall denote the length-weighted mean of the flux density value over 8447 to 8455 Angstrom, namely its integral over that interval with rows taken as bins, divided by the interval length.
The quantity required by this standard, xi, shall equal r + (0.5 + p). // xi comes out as 8.61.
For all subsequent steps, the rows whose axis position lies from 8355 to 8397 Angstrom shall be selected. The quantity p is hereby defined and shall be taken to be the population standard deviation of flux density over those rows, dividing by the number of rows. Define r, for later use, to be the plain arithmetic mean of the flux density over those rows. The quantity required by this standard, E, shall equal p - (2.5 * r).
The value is -10.10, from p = 0.083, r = 4.07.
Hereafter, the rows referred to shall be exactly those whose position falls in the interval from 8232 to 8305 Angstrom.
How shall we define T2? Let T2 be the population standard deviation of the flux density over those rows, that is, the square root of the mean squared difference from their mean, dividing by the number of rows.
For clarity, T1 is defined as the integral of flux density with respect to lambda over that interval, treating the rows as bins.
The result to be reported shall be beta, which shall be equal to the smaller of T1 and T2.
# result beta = 0.04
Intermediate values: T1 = 311.1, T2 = 0.036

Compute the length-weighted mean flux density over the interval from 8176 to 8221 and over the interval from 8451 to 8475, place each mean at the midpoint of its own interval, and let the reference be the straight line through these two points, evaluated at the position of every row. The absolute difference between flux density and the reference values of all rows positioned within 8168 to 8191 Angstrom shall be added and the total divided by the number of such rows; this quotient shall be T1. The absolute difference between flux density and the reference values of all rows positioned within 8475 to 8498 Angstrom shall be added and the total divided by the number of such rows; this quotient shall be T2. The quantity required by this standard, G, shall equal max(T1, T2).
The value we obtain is 0.19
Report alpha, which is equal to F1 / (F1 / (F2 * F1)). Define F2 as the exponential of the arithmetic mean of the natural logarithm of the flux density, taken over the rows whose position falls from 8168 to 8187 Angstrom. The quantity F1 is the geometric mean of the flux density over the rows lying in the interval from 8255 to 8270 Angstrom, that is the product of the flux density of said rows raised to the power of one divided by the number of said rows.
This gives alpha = 17.3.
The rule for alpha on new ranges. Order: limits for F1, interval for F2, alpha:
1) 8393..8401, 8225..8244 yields 17.4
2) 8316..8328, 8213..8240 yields 17.3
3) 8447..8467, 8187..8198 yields 15.6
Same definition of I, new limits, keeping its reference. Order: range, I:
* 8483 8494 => 0.11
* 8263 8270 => 0.26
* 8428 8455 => -0.01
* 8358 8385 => 0.08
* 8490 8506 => -0.13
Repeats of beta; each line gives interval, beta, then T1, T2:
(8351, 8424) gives 0.08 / 300.3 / 0.082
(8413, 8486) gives 0.09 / 296.8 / 0.093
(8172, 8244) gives 0.19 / 293.1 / 0.188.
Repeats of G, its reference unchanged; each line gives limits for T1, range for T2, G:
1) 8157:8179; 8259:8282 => 0.28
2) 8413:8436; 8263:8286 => 0.29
